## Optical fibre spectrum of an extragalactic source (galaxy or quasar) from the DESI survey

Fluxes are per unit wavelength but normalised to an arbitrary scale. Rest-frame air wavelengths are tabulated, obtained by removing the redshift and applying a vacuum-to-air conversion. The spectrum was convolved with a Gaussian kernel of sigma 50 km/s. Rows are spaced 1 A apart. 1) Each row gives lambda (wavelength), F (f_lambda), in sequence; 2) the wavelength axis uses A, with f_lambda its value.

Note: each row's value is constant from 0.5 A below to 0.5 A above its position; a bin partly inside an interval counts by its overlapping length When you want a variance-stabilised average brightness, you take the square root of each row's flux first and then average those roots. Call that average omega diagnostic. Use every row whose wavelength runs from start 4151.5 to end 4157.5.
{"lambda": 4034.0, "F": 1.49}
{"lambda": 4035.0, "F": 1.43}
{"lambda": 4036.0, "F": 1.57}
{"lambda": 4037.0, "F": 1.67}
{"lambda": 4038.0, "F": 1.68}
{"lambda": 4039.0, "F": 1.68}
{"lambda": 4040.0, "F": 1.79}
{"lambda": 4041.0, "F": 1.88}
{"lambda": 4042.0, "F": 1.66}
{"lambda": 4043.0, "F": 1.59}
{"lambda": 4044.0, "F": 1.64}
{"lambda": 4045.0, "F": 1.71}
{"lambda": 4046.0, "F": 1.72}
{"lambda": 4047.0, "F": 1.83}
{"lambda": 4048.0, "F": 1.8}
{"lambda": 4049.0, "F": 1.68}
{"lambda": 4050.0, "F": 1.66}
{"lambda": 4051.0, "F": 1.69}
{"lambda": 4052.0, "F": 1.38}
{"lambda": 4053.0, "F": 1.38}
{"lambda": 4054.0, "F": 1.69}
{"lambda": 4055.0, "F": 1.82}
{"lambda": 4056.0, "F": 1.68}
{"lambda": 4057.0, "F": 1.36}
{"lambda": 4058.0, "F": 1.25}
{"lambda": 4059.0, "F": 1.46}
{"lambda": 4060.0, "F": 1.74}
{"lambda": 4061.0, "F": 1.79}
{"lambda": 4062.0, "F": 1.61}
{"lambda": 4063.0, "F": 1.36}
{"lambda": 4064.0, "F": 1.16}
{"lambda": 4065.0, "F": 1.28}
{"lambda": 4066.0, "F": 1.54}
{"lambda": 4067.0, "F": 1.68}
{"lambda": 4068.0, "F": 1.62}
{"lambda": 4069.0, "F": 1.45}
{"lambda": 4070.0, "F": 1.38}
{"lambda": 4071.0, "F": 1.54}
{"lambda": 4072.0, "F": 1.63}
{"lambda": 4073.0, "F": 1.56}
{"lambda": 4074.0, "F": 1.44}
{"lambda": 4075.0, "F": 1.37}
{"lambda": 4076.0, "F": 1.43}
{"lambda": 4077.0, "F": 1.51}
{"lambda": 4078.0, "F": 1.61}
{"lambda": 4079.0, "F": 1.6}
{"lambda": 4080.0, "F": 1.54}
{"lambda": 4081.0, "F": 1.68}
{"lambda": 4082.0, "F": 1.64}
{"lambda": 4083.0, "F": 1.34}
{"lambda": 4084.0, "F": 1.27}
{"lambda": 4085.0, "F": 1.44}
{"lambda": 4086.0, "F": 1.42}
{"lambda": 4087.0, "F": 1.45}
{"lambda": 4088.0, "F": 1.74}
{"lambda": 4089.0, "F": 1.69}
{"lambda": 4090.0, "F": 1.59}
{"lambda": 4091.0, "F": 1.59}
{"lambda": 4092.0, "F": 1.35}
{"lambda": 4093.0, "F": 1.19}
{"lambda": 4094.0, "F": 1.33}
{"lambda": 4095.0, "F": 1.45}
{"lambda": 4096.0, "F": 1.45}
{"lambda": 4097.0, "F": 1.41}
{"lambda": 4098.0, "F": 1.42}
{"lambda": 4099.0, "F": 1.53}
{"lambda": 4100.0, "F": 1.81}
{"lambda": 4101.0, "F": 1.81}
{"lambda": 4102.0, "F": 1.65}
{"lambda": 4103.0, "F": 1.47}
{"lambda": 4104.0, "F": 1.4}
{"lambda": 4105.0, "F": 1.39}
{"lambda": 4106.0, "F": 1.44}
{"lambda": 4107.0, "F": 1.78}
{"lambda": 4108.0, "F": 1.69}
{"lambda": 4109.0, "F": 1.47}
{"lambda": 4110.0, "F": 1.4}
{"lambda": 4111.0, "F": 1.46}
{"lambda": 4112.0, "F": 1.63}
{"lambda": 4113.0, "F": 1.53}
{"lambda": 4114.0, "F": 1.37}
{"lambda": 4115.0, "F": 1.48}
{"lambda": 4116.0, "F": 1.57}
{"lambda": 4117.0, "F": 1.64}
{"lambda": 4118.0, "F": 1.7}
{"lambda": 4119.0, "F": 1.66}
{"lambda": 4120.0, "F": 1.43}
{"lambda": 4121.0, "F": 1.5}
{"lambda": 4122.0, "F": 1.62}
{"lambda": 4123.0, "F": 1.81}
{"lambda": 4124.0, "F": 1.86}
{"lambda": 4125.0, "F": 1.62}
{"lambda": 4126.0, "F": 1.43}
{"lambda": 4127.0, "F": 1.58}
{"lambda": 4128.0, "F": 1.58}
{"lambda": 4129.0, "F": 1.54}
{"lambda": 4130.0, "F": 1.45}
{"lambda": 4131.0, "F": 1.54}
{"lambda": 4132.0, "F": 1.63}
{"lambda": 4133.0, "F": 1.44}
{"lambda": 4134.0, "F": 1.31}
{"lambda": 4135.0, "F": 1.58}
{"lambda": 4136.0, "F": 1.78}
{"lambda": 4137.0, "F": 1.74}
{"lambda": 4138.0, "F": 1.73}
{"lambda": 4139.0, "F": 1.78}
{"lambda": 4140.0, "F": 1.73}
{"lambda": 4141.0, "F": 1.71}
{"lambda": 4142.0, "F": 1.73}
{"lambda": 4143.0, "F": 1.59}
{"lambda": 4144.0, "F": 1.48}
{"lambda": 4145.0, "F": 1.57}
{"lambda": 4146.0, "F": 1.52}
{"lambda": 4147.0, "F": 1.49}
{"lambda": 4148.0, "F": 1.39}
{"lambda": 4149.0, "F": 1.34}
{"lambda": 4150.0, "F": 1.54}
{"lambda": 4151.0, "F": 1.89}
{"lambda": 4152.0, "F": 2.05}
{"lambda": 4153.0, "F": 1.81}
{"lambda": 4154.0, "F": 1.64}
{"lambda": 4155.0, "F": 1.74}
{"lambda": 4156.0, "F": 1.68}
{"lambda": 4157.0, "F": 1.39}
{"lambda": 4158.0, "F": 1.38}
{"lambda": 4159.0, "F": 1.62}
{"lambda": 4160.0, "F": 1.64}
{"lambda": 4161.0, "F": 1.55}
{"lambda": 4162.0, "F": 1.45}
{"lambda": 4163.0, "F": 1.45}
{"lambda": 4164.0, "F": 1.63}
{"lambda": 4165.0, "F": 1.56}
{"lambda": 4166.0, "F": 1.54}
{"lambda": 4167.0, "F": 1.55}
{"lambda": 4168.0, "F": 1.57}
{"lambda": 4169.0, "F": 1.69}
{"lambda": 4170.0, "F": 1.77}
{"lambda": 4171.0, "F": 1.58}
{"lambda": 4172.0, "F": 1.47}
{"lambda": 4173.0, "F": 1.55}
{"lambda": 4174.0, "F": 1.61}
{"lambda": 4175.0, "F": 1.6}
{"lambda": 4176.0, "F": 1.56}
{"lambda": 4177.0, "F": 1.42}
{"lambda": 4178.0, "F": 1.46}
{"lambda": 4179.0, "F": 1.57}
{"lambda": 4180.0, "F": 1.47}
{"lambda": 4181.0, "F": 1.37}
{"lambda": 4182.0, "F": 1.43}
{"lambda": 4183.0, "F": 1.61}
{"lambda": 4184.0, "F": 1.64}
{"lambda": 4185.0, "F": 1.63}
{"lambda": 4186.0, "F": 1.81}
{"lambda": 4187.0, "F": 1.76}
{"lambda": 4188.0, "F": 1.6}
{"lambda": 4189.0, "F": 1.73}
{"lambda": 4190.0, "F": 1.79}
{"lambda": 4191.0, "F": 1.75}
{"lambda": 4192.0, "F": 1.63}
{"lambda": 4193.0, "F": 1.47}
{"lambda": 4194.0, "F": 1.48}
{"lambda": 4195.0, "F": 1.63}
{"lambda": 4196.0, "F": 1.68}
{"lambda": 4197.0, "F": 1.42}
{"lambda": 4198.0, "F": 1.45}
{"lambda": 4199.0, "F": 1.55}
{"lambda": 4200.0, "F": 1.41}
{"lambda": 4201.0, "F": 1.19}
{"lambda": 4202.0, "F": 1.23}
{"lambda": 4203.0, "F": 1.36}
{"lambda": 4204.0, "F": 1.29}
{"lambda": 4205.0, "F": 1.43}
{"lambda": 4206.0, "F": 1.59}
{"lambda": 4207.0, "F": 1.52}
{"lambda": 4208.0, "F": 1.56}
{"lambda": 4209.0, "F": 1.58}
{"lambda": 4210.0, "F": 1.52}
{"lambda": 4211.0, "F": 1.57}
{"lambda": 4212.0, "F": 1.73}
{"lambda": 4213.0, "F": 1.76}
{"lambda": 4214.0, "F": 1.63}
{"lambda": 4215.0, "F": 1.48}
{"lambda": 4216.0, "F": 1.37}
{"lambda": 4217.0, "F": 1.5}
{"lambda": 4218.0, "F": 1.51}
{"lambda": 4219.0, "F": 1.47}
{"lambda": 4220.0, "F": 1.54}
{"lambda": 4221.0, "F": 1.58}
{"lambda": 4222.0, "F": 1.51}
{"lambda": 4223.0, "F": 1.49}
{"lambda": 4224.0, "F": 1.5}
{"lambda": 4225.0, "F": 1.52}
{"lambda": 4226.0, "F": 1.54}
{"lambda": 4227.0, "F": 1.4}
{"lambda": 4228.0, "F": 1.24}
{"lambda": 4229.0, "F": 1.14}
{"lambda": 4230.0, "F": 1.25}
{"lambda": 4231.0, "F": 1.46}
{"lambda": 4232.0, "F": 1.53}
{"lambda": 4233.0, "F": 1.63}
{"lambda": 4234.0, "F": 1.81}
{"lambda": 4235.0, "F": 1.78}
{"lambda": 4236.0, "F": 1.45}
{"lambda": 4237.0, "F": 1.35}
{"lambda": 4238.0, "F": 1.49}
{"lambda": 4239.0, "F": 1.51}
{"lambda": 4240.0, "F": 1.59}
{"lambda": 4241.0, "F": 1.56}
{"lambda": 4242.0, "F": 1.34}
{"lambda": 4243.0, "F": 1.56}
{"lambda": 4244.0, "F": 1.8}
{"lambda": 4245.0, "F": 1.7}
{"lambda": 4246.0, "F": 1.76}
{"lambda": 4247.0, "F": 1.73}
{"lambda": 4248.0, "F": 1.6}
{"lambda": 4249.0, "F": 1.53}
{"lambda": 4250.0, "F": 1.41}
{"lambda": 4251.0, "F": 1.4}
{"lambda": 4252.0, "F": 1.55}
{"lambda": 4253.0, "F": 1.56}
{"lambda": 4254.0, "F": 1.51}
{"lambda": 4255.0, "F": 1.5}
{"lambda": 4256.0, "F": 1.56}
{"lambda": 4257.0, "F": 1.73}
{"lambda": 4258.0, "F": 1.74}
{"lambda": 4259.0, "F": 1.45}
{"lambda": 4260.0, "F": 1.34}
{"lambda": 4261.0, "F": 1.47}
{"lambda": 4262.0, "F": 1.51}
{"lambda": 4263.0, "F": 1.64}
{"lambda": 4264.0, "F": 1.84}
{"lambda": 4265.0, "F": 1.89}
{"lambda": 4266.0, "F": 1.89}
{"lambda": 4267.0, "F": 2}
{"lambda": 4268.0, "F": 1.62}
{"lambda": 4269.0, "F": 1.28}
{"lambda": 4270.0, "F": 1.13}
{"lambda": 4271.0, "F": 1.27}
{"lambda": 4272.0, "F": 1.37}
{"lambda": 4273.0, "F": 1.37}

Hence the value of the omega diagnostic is 1.31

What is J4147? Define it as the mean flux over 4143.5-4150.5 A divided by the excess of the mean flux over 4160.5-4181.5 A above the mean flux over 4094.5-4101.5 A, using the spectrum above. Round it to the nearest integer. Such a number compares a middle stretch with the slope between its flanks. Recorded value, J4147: -141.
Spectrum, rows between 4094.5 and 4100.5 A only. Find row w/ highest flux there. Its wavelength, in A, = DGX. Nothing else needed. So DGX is 4100.0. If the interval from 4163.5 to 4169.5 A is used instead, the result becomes 4169.0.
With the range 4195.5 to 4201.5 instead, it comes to 4196.0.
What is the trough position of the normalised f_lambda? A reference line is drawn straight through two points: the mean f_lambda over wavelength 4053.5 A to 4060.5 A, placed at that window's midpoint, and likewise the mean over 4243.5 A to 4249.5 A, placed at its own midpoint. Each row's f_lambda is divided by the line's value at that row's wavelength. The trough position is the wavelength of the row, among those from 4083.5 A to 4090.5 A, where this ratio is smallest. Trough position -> 4084.0 A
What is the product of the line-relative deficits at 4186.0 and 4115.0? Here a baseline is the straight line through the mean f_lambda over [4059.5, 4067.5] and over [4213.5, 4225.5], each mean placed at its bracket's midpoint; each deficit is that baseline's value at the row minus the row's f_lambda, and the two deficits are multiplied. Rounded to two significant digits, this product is -0.011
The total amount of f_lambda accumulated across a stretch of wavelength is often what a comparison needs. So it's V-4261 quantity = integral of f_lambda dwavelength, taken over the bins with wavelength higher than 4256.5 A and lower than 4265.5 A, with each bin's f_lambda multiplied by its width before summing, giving 14.6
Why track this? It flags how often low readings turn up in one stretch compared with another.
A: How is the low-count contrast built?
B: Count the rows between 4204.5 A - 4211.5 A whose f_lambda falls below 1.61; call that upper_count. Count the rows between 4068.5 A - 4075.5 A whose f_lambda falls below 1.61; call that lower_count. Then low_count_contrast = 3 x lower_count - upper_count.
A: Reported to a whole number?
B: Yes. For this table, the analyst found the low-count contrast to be 11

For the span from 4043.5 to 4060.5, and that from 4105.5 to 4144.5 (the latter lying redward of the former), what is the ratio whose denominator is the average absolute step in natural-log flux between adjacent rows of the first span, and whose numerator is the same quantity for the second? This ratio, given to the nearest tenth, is 0.8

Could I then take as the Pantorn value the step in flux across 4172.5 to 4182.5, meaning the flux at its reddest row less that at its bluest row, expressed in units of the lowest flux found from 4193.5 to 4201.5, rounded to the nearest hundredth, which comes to -0.10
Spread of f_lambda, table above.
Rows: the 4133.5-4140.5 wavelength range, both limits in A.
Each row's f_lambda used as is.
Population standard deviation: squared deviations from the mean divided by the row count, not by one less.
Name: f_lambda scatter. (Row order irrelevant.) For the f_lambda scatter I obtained 0.16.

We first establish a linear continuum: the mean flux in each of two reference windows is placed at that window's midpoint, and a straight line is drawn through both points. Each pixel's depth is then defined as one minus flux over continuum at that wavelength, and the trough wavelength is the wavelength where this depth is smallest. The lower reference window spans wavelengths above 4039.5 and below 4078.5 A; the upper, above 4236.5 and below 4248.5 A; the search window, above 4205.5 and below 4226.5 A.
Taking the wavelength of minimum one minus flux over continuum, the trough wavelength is 4213.0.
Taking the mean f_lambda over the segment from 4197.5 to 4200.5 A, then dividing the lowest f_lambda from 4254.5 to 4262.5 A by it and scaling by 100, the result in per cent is 91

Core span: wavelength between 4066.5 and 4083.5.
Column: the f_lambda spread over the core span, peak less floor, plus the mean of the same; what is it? 1.87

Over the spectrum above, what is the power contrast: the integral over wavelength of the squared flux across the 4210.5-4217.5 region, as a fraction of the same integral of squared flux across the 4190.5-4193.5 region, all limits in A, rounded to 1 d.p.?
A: 2.2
